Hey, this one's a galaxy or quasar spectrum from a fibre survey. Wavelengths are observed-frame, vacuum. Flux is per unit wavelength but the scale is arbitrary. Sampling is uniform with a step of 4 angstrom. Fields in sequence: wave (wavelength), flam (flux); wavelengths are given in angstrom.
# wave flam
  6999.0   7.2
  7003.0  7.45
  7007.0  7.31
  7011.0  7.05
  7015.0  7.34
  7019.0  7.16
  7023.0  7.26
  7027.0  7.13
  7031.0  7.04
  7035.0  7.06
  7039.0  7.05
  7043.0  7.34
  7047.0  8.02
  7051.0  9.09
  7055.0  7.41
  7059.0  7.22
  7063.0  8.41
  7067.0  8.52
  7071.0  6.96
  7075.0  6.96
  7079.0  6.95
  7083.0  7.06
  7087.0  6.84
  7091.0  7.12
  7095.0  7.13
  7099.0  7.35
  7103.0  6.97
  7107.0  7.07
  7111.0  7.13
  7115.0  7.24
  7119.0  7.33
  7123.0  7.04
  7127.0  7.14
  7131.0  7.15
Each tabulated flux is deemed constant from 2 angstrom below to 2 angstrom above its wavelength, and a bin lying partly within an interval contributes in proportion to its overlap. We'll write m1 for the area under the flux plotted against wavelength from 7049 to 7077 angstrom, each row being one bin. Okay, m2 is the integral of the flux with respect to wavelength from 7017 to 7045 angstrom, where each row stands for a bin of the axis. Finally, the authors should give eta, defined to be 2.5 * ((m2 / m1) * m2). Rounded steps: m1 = 218.3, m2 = 200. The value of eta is 459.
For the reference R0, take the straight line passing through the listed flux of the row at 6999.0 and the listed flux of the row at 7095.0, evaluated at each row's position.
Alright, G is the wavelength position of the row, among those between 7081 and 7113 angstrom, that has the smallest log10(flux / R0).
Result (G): 7087.0 angstrom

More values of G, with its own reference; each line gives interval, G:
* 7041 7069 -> 7059.0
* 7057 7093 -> 7087.0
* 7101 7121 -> 7103.0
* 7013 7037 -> 7031.0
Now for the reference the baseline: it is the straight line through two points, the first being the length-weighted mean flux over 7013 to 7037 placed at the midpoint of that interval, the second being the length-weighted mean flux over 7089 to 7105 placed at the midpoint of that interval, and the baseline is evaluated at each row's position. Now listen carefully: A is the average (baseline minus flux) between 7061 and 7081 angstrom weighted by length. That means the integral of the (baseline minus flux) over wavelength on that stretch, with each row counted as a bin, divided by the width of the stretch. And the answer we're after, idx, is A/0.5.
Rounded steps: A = -0.41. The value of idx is -0.8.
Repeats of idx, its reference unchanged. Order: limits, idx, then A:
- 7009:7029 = 0.0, -0.02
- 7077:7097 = 0.3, 0.13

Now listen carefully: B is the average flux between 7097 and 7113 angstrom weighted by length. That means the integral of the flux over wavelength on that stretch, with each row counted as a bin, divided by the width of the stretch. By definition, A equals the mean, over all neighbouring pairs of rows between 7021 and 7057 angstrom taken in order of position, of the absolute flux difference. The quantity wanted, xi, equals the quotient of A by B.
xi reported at 0.07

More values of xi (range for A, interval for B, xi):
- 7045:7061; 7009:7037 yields 0.14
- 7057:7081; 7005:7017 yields 0.08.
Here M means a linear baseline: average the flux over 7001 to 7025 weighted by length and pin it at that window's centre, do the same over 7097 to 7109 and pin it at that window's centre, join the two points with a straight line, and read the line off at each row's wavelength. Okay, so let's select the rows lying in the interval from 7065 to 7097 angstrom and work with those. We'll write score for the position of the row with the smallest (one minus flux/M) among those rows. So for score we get 7067.0 angstrom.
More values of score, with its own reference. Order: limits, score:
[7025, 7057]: 7051.0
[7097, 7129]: 7119.0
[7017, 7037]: 7023.0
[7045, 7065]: 7051.0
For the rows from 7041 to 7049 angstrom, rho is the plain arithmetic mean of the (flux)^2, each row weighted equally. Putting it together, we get 59.1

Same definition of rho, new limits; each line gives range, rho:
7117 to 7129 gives 51.4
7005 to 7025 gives 52.2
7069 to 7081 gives 48.4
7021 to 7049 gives 53.0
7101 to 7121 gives 51.1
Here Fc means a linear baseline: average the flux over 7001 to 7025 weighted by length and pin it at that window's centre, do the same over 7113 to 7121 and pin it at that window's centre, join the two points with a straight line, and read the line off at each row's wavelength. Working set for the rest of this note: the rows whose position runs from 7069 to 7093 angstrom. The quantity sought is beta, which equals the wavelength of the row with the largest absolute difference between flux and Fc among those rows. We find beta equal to 7087.0 angstrom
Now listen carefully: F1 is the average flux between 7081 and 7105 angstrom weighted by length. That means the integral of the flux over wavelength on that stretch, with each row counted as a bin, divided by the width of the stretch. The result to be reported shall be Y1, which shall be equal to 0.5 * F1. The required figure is 3.54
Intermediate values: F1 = 7.08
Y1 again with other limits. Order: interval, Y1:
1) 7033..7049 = 3.68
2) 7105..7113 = 3.55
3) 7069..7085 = 3.49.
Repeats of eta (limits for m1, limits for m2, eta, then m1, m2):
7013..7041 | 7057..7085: 542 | 200.2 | 208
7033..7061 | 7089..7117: 470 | 212.8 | 200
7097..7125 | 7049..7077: 594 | 200.5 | 218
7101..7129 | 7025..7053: 557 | 199.7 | 211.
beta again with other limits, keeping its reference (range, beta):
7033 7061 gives 7051.0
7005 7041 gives 7031.0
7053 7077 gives 7067.0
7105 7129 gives 7123.0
